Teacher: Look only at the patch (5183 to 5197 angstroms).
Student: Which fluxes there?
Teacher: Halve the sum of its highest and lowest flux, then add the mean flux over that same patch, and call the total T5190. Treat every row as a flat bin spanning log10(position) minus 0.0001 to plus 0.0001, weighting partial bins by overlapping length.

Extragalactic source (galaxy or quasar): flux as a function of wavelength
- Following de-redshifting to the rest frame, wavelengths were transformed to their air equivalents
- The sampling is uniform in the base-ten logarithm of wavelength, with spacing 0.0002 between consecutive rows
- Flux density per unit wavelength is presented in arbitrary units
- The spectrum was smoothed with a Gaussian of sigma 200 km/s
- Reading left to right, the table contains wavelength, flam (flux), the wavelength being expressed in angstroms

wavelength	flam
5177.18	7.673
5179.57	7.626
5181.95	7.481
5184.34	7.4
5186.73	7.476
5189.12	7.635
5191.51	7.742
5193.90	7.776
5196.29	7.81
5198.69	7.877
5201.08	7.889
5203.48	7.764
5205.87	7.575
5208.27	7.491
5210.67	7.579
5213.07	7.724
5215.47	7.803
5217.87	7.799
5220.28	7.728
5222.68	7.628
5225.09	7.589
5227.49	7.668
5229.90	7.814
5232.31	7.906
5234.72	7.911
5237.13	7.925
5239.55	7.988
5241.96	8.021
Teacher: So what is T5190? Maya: 15.2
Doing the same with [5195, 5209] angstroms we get 15.4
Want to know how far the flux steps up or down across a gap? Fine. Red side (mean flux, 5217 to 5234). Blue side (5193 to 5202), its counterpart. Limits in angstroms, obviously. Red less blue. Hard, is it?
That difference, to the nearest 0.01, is -0.10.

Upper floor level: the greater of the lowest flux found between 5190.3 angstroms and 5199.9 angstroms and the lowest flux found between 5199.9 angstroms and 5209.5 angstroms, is 7.7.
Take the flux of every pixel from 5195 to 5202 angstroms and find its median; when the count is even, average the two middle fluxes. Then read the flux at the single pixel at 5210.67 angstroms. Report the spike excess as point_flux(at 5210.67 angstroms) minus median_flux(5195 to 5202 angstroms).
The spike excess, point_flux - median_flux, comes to -0.30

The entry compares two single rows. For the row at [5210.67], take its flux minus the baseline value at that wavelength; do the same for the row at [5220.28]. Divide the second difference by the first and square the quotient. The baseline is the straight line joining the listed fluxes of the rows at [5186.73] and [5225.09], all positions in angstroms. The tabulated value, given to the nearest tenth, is 22.2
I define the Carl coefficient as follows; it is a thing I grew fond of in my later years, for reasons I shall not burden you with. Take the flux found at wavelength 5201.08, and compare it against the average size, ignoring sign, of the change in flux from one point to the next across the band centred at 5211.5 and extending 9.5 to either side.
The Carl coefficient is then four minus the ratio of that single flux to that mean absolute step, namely -80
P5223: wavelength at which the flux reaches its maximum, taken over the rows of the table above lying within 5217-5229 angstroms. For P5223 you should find 5217.87 angstroms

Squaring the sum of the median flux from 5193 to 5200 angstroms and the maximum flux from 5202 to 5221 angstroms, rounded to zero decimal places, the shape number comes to 244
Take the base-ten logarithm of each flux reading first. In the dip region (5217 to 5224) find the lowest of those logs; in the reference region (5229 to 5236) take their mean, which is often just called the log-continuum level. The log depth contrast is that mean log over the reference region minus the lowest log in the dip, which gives 0.014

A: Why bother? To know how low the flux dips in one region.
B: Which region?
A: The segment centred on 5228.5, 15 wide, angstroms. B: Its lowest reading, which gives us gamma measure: 7.589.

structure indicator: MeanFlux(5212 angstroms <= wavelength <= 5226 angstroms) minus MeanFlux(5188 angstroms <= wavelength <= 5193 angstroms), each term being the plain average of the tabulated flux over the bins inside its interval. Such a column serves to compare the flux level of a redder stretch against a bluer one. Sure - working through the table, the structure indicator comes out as 0.02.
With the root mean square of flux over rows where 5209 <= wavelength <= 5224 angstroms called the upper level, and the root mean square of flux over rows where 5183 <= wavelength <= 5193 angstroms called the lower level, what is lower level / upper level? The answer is 0.98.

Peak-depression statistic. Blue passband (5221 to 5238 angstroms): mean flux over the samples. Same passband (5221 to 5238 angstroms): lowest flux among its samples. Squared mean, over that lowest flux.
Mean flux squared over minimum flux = 7.97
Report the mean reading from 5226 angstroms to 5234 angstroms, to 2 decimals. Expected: 7.80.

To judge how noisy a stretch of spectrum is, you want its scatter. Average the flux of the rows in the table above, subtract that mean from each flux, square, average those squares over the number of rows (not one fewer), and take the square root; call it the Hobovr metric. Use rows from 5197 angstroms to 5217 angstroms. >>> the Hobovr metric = 0.14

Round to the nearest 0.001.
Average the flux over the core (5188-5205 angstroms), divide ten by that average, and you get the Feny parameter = 1.285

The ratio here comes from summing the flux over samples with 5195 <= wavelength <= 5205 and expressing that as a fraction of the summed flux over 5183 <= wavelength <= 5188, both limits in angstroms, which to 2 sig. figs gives 2.1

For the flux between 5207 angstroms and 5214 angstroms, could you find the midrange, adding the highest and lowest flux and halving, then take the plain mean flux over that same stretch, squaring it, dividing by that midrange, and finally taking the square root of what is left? 2.75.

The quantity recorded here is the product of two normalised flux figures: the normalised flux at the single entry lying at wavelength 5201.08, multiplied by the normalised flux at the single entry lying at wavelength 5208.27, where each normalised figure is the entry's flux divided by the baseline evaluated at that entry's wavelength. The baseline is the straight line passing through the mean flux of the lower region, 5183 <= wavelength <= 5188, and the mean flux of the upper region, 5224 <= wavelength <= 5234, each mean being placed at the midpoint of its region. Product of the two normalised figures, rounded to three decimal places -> 1.030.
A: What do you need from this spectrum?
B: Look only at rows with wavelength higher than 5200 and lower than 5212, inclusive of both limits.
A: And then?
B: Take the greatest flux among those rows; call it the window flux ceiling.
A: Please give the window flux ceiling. 7.889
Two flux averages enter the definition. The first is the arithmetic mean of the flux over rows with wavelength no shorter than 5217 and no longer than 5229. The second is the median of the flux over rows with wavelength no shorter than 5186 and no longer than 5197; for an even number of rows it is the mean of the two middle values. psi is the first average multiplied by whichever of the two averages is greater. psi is 59.5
